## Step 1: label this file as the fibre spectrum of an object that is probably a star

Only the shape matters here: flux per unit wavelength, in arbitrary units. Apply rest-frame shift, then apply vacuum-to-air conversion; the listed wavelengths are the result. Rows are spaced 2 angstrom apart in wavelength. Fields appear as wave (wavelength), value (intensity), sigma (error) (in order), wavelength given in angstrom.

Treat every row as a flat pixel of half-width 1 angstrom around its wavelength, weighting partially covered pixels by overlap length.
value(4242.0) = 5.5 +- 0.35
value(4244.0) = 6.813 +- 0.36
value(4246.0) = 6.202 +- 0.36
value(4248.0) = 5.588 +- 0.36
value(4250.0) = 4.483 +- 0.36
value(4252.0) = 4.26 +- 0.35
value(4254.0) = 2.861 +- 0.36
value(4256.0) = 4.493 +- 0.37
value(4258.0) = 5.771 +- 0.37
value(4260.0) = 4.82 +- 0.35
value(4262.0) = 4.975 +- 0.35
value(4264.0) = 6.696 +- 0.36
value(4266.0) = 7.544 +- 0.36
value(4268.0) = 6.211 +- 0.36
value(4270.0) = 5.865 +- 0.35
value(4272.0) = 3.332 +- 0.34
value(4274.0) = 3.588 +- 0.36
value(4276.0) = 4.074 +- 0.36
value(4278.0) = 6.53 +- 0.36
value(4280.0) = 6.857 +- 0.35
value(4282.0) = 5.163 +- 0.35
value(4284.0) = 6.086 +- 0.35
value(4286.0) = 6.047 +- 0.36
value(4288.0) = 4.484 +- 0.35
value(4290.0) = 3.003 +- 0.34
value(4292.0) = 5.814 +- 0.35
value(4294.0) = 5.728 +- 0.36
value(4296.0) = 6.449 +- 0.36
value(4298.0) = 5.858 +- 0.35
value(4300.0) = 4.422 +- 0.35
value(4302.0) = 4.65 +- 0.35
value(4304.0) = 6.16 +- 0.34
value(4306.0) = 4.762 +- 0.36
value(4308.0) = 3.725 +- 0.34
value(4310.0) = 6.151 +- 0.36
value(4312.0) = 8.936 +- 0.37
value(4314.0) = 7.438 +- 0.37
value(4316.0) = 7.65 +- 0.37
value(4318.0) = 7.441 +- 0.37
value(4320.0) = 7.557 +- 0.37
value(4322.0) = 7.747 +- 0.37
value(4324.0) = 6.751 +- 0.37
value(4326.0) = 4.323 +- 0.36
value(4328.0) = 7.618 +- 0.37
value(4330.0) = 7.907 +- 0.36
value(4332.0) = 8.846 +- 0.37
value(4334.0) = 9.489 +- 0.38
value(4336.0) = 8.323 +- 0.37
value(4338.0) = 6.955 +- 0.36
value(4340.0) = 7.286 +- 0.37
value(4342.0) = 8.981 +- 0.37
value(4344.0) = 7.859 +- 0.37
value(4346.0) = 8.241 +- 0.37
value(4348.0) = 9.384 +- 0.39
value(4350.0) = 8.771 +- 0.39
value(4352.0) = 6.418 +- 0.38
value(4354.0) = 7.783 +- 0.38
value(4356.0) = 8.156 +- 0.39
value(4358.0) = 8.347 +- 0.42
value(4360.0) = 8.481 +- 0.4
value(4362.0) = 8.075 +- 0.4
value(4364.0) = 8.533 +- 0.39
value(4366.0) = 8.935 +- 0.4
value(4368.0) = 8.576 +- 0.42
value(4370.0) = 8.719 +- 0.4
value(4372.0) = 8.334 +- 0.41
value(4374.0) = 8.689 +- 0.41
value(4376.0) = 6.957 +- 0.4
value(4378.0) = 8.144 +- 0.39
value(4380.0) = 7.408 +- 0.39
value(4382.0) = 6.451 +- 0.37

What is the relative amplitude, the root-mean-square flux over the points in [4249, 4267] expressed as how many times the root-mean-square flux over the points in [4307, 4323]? 0.73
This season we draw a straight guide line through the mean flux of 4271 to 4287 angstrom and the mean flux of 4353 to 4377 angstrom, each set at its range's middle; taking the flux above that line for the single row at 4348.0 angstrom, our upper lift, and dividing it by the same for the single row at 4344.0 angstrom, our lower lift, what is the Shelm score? 5.4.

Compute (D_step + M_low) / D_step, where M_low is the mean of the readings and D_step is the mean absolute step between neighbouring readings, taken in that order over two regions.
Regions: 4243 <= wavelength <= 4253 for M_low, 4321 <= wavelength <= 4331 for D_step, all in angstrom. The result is 4.1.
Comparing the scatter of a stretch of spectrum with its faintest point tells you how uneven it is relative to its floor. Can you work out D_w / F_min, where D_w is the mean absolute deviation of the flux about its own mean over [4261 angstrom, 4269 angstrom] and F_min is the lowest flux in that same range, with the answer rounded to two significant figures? 0.15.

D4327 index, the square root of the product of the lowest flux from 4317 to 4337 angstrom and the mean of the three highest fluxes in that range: 6.2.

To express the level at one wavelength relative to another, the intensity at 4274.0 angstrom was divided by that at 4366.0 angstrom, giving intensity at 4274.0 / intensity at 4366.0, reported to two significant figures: 0.40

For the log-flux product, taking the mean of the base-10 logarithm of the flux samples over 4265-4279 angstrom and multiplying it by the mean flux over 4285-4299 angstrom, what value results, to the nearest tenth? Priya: 3.8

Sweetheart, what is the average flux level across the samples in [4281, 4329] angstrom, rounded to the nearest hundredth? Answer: 6.00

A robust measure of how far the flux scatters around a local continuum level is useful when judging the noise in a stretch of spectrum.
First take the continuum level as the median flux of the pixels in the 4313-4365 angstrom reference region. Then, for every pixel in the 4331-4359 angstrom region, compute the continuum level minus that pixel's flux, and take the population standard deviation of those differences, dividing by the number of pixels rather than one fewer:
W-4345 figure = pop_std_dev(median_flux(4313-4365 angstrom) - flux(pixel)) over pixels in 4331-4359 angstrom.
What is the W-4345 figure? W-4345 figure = 0.86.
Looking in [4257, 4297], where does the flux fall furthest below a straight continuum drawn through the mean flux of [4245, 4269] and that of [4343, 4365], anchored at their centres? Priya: 4290.0 angstrom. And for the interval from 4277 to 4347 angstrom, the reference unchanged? 4290.0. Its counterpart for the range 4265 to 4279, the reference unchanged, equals 4272.0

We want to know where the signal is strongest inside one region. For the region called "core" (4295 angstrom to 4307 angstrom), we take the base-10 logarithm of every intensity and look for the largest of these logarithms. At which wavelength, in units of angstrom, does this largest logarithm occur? 4296.0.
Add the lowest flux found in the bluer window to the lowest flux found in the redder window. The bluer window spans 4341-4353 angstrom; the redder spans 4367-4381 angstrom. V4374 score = 13.4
